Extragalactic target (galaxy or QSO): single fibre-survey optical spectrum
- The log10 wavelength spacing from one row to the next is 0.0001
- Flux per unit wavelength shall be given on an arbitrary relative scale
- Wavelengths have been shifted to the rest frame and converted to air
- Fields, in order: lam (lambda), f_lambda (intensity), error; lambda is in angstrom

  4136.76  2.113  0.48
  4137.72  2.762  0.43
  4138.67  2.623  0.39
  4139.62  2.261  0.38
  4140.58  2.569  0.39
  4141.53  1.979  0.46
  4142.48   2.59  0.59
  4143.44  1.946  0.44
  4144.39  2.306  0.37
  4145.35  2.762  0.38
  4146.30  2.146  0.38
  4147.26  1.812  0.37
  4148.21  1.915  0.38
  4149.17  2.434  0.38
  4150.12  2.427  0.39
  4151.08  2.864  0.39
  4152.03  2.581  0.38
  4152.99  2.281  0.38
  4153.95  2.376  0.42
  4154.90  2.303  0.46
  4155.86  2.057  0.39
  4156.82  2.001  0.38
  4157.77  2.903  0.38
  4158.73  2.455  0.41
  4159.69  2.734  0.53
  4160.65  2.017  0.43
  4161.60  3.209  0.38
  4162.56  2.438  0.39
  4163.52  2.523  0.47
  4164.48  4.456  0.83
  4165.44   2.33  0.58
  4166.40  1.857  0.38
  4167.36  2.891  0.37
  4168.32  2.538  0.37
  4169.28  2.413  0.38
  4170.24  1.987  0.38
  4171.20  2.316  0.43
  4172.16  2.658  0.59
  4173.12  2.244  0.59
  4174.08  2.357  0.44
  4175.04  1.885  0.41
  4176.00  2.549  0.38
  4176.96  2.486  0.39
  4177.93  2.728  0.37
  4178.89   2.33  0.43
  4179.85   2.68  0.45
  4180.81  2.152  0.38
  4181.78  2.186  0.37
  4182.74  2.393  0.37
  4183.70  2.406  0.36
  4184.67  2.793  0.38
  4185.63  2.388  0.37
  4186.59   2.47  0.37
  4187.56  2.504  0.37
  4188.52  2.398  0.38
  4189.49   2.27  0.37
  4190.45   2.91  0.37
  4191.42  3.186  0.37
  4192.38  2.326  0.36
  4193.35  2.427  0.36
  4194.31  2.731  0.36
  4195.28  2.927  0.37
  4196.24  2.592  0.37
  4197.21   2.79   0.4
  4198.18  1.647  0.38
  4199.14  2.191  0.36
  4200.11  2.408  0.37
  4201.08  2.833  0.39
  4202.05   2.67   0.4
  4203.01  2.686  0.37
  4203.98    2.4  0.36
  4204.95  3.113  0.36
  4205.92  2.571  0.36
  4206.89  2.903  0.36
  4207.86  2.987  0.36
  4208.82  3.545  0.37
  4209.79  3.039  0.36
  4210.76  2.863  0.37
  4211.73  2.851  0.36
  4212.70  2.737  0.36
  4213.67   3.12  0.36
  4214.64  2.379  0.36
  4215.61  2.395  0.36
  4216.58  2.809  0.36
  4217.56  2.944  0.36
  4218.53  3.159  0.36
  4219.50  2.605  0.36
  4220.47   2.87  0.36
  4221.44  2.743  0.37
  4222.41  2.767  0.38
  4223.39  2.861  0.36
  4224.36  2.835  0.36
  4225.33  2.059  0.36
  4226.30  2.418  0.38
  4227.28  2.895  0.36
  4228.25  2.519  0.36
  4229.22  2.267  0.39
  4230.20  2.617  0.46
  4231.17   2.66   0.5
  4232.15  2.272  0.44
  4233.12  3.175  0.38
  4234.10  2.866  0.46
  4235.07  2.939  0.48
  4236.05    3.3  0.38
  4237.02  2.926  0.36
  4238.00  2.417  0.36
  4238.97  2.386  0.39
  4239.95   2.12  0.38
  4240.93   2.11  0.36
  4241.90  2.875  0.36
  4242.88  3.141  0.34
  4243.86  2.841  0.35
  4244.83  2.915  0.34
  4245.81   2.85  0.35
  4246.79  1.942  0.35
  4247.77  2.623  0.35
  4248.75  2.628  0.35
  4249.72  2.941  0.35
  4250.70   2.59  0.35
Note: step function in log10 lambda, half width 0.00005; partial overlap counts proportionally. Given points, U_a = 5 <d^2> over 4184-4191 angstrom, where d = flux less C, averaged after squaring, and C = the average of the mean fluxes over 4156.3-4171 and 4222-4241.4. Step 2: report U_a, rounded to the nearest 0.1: 0.3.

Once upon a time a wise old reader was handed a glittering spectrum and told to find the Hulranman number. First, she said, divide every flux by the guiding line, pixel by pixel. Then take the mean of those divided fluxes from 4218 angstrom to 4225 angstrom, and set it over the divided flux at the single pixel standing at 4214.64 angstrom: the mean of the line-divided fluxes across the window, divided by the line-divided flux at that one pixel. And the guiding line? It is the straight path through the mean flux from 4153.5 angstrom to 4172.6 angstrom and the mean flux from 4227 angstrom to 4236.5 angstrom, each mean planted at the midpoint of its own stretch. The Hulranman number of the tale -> 1.18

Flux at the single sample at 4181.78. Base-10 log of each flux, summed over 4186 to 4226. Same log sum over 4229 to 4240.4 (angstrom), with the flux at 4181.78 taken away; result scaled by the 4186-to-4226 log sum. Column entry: 0.16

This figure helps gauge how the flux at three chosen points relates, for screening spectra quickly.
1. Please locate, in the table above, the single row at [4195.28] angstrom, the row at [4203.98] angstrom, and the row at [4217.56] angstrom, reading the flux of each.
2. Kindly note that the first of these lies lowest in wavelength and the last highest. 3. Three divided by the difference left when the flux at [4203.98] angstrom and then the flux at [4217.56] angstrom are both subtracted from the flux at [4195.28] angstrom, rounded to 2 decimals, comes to -1.24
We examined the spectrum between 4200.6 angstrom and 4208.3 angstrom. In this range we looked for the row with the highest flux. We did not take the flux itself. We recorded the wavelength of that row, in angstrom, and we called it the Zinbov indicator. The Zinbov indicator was 4204.95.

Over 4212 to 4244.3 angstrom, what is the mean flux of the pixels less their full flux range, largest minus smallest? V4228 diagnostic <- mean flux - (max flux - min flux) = 1.5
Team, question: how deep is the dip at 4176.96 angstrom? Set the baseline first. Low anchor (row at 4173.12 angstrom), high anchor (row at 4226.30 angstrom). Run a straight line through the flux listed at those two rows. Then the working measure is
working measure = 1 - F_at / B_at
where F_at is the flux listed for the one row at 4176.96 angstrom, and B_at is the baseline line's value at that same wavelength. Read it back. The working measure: -0.10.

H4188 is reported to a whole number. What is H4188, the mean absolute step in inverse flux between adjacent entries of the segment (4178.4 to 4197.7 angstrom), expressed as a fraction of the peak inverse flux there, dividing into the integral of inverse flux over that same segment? 87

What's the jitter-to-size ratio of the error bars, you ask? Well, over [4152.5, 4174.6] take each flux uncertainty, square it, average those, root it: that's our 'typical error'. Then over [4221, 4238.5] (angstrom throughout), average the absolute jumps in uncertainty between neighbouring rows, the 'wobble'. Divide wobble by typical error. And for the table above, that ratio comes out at 0.07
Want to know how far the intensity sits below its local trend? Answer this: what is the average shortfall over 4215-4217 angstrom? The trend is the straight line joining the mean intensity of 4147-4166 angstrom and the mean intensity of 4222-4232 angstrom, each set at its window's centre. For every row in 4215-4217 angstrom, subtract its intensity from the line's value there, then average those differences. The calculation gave -0.02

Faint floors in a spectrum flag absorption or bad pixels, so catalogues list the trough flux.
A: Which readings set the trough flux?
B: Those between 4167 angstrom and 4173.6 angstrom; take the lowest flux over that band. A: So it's 1.987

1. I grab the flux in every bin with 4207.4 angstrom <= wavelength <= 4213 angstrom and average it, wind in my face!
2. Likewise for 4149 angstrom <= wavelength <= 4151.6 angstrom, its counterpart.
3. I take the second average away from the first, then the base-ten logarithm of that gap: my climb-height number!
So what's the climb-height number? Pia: -0.4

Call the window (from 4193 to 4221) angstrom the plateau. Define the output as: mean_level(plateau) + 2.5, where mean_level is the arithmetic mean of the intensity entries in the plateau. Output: 5.23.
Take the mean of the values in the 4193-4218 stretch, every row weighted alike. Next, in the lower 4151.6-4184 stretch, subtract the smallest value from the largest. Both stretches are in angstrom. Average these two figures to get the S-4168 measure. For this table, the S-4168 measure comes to 2.66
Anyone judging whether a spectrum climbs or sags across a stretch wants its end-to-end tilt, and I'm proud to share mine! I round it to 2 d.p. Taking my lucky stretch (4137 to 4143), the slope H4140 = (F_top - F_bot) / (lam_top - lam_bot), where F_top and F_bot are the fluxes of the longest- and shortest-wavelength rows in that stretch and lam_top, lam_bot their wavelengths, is -0.04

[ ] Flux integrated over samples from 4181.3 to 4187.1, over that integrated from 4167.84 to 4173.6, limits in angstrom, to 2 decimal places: 1.04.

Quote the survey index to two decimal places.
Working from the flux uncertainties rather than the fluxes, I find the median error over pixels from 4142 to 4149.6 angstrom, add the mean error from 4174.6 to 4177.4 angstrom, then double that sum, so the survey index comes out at 1.55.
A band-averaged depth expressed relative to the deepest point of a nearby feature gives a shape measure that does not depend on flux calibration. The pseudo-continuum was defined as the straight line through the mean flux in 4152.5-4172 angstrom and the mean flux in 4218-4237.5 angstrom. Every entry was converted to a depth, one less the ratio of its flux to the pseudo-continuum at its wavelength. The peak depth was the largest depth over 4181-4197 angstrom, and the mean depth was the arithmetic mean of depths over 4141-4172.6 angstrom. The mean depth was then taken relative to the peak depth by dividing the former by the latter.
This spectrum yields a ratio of 0.13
